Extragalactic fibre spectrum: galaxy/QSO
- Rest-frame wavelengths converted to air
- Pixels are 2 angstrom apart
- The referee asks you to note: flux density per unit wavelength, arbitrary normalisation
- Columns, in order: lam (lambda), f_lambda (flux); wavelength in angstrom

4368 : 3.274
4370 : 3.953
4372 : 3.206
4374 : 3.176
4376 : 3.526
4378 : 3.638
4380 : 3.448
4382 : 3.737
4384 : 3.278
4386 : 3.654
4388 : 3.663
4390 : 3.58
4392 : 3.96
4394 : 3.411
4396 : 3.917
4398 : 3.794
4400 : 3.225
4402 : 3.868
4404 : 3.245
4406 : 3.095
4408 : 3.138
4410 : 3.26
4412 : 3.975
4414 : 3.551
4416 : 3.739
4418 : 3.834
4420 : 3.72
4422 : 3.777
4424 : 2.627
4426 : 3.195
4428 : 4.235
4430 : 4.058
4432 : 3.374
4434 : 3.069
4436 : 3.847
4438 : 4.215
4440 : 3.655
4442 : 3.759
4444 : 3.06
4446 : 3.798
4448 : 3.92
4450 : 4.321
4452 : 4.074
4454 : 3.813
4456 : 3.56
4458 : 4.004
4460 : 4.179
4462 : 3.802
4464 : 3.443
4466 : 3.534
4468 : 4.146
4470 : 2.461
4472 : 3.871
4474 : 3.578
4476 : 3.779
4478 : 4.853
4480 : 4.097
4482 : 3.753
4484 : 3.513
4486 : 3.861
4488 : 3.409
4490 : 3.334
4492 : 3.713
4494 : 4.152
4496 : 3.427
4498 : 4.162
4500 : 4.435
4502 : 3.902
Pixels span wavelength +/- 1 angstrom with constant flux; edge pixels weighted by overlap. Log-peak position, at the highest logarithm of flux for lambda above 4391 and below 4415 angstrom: 4412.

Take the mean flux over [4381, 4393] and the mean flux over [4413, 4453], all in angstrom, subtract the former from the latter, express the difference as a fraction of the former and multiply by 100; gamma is 1.3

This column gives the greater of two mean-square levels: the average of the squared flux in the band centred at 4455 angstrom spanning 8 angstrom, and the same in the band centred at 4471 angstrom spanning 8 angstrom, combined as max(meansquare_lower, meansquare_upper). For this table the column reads 15.0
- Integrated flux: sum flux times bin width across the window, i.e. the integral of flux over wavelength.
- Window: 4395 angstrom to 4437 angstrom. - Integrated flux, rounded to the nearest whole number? 149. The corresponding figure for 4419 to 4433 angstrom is 50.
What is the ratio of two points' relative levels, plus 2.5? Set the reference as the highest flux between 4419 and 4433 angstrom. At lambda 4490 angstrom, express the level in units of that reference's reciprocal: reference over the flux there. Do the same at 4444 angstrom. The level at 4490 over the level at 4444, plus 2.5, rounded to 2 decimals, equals 3.42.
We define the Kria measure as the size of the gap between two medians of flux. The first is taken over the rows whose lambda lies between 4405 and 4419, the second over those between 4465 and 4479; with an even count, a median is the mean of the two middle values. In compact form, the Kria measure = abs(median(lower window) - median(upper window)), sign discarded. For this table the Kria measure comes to 0.23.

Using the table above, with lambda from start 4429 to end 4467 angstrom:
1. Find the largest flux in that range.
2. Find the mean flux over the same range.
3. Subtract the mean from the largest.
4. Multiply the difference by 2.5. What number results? 1.4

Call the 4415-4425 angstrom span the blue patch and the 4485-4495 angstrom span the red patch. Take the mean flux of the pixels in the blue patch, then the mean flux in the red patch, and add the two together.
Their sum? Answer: 7.23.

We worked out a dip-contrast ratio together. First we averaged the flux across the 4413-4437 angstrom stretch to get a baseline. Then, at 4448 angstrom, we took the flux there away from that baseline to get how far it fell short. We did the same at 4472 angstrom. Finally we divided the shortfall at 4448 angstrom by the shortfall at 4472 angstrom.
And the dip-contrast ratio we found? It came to 1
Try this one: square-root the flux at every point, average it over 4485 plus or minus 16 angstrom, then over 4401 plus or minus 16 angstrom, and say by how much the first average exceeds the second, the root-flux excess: 0.051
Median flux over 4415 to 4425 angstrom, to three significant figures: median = 3.74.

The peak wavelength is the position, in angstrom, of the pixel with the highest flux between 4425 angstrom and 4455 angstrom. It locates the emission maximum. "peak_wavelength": 4450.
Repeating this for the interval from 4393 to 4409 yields 4396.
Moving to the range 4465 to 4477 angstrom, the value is 4468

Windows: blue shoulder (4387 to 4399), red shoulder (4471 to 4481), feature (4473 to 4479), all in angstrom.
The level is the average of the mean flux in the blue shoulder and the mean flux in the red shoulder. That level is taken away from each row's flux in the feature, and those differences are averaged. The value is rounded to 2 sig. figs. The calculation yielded 0.19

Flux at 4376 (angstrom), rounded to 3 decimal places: 3.526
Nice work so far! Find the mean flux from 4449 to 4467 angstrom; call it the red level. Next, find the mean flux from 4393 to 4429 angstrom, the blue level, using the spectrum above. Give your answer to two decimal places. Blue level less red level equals -0.33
